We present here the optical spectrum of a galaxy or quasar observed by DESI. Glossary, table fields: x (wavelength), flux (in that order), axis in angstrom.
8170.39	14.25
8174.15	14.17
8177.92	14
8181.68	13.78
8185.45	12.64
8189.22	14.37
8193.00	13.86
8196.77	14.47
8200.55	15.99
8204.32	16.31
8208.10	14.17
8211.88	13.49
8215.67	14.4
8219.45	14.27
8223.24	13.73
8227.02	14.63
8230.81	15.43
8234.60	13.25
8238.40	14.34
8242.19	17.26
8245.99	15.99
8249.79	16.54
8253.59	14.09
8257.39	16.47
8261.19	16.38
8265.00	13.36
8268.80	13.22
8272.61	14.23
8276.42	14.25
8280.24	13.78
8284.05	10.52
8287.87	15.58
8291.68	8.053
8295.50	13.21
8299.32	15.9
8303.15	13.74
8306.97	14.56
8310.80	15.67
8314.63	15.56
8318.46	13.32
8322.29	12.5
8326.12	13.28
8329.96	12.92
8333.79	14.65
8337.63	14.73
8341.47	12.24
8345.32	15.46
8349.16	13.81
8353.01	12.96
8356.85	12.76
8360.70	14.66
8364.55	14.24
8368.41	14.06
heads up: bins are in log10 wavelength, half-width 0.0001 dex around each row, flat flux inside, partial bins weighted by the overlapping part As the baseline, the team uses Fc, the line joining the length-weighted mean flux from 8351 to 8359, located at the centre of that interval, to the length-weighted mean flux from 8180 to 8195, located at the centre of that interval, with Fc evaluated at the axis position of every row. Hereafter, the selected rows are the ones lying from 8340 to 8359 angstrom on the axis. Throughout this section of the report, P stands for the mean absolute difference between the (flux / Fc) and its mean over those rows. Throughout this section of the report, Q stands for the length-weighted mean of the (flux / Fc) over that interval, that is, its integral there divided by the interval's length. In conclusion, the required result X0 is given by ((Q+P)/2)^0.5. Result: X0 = 0.75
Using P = 0.07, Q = 1.04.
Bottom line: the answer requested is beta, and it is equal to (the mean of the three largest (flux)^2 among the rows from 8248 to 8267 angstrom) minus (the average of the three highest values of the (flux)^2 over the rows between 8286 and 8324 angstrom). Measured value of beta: 24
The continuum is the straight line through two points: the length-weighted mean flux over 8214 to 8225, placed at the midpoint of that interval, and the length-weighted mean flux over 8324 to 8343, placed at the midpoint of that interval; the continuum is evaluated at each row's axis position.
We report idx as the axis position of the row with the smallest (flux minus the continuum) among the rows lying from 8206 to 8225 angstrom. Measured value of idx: 8211.88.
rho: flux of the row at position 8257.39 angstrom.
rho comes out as 16.47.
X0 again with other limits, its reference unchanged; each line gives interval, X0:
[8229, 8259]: 0.79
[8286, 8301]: 0.77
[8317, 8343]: 0.74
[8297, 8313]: 0.77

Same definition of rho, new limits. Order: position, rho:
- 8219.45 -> 14.27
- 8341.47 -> 12.24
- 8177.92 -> 14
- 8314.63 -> 15.56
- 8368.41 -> 14.06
